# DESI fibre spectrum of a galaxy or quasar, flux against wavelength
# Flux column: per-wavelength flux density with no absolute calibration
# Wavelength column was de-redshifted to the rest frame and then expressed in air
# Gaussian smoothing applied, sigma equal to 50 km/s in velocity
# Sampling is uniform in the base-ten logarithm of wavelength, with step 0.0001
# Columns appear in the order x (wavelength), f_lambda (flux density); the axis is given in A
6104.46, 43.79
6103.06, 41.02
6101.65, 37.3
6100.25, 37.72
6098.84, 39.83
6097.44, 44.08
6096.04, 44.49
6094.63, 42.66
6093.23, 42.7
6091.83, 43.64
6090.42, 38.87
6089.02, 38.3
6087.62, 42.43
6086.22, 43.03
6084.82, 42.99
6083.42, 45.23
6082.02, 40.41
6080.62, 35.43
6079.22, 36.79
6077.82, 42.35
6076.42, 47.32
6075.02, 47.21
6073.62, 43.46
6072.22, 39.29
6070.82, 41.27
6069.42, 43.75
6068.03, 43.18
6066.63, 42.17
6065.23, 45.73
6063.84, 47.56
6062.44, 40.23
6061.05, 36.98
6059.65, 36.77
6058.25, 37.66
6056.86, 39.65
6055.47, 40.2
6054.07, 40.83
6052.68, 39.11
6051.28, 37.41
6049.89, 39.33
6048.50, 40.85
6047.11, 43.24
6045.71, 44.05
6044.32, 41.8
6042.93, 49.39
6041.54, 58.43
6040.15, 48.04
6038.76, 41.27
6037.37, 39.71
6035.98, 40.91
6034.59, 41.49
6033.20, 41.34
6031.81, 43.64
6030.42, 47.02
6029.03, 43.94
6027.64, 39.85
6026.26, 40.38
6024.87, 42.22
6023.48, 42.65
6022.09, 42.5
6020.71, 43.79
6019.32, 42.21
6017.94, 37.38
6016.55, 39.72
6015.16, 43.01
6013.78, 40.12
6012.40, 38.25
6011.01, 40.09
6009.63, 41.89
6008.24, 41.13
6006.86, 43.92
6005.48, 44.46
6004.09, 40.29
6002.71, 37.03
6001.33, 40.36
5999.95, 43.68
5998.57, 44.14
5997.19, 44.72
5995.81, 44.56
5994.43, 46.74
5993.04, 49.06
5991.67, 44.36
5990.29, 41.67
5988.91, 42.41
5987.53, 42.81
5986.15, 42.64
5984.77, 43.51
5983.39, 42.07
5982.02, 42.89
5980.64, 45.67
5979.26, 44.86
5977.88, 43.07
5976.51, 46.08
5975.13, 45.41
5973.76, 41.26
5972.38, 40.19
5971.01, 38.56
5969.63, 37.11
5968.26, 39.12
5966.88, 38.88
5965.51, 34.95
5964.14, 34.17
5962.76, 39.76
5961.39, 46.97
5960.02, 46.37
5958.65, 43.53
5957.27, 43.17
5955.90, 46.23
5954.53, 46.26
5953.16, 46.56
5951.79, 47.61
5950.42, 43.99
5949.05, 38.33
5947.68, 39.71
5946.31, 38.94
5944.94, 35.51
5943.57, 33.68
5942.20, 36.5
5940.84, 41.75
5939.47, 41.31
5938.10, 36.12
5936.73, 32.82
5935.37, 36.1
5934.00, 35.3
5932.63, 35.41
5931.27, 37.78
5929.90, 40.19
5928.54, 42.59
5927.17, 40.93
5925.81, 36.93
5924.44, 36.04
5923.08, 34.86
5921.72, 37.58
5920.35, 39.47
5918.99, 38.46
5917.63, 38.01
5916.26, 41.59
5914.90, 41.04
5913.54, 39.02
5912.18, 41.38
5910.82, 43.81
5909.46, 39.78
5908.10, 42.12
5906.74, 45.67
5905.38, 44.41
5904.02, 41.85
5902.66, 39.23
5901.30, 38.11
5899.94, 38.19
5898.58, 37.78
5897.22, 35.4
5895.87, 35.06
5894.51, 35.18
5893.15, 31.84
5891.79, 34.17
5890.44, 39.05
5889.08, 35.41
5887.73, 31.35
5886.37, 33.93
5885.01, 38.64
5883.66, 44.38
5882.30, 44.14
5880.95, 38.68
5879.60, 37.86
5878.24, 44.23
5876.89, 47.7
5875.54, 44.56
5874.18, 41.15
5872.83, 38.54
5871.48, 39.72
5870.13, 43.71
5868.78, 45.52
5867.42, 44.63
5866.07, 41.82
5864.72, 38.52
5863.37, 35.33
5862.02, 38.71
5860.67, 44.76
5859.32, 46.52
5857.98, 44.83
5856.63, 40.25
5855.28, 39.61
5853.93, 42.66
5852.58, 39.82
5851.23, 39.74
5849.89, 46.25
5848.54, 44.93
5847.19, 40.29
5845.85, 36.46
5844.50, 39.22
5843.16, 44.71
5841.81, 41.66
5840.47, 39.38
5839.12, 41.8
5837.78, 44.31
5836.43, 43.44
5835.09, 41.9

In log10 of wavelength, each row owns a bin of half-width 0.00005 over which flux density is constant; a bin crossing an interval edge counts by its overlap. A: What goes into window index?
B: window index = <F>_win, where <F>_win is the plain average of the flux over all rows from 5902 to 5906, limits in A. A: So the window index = 41.8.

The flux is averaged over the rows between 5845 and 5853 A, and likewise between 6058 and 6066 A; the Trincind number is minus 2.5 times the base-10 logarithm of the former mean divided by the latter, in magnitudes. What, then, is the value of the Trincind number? -0.01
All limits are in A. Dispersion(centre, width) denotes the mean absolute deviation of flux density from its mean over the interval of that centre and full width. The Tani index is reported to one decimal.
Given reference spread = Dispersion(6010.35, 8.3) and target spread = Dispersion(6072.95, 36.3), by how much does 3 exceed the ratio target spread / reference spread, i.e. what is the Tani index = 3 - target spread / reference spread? 1.0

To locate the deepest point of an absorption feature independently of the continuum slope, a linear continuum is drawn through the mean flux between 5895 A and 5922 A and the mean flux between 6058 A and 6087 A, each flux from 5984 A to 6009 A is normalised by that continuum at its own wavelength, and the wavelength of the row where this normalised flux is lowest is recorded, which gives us 6002.71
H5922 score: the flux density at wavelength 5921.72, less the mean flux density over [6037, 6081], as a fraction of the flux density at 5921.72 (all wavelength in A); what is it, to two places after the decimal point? -0.12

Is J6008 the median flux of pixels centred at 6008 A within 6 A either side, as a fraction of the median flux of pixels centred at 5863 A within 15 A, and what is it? 0.95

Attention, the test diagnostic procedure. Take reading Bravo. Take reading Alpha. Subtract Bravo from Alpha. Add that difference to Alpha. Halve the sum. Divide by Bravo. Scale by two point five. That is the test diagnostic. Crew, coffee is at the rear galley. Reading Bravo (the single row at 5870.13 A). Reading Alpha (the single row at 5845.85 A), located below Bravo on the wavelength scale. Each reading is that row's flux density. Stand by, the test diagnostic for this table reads 0.84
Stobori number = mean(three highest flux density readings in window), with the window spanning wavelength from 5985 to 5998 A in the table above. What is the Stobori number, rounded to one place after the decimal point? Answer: 46.8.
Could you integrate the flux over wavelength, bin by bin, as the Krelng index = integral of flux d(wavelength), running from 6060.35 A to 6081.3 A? 884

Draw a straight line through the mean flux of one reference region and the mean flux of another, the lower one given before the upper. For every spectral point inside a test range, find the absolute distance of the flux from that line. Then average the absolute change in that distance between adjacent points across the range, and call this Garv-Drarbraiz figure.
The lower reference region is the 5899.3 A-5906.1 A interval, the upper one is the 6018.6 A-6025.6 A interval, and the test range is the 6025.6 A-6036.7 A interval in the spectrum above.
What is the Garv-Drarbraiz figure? 1.5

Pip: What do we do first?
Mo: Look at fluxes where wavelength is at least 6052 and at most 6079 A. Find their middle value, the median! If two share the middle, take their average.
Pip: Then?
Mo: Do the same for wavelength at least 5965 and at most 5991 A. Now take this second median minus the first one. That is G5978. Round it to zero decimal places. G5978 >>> 1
